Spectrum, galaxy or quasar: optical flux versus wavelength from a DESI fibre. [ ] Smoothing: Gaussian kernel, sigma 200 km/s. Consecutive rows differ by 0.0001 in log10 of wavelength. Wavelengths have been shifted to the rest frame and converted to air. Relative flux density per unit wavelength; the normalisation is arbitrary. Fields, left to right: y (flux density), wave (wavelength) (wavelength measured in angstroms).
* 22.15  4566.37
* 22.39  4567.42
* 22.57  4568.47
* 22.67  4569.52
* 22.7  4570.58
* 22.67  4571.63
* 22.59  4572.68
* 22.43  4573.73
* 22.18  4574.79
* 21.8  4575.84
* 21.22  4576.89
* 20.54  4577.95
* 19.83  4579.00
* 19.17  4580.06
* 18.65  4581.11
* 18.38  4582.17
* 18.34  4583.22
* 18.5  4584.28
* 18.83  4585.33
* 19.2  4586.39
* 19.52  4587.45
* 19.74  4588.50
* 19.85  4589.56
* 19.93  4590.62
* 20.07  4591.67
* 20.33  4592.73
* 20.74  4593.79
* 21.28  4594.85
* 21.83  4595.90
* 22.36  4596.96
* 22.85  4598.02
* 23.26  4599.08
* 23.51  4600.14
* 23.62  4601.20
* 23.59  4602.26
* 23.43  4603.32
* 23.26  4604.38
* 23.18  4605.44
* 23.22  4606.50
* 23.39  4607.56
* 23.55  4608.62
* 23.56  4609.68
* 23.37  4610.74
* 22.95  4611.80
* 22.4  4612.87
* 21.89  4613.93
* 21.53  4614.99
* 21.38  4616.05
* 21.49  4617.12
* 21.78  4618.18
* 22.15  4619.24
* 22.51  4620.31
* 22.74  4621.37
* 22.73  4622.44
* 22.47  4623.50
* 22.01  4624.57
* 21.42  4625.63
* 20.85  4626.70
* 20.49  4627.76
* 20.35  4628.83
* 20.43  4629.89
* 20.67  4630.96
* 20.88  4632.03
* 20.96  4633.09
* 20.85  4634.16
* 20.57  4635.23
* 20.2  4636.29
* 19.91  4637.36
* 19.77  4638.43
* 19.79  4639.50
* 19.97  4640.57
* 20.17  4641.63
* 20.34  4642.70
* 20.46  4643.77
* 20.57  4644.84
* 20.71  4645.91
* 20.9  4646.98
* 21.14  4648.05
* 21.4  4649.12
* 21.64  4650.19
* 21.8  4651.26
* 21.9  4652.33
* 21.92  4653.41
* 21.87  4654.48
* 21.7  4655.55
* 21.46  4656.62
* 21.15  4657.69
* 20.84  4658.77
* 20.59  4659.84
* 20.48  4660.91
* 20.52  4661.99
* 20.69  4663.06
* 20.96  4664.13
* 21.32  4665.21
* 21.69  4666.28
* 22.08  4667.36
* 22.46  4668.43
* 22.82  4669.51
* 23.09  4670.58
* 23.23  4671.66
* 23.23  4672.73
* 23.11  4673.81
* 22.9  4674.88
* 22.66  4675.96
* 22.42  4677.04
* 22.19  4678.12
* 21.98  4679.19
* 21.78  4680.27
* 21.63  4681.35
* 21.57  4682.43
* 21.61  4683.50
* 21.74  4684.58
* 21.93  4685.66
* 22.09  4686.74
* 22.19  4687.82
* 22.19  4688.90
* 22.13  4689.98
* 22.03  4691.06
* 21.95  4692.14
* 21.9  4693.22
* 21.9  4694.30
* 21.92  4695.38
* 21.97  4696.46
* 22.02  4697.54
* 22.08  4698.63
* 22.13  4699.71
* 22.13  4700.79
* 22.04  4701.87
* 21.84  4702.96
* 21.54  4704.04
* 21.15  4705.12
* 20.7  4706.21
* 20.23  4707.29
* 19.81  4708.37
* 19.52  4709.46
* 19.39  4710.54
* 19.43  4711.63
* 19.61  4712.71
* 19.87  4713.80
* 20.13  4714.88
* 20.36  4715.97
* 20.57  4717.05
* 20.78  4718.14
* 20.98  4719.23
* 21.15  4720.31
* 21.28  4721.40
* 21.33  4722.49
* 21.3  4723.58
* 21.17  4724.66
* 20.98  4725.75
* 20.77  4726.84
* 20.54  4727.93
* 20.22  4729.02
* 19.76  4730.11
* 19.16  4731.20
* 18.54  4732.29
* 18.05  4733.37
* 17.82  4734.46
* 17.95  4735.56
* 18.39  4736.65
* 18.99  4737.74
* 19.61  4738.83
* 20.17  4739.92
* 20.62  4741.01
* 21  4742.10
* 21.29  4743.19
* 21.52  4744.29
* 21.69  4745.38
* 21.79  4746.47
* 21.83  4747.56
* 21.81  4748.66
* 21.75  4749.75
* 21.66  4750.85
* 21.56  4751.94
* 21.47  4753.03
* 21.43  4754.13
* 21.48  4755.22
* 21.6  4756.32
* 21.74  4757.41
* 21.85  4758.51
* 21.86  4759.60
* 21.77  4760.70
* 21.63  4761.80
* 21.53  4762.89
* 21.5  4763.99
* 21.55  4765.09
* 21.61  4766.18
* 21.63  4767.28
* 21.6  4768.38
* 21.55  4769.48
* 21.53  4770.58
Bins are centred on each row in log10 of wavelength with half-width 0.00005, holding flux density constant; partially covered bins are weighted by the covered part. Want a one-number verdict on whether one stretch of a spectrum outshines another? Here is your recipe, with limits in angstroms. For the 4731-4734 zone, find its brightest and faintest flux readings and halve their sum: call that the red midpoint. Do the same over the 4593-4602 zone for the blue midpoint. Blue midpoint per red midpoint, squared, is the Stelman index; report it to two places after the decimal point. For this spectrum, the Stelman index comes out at 1.42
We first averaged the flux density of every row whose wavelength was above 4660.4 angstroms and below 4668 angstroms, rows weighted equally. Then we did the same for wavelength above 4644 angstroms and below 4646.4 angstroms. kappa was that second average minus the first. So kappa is -0.5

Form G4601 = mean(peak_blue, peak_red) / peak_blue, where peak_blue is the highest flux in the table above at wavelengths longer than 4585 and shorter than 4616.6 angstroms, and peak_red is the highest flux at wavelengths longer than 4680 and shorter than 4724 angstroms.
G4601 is 0.97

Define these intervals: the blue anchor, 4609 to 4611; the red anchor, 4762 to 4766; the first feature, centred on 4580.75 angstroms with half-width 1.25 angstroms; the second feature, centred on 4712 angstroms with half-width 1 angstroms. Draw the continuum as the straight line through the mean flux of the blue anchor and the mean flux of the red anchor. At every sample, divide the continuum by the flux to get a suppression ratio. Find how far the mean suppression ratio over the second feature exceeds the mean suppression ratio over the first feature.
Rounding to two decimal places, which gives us -0.12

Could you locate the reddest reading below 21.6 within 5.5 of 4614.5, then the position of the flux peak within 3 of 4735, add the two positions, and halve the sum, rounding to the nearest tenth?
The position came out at 4677.4 angstroms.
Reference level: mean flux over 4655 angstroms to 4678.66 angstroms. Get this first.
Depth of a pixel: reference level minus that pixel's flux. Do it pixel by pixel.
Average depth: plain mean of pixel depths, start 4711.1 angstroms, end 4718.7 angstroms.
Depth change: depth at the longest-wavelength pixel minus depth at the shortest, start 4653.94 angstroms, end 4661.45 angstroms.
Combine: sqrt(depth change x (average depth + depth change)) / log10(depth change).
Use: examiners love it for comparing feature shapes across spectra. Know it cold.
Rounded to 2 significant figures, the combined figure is 15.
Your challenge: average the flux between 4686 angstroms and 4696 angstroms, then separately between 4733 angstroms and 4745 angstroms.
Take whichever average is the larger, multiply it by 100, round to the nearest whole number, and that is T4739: 2203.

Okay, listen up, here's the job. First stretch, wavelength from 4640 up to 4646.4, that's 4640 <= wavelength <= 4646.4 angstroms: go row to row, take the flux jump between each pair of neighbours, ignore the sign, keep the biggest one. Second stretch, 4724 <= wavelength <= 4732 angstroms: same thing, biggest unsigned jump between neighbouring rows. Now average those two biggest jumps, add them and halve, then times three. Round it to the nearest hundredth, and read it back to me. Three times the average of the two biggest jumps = 1.20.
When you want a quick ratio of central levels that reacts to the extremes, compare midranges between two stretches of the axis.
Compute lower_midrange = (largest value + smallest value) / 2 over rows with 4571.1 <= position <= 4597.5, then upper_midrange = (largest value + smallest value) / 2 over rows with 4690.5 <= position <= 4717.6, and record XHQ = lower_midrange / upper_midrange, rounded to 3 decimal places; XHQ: 0.988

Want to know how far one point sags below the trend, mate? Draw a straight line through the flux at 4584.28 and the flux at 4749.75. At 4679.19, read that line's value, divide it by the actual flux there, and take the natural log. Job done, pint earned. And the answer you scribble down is -0.076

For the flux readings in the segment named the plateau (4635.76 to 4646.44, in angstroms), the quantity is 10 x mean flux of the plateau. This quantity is 202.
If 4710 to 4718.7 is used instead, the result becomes 200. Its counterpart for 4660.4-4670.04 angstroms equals 214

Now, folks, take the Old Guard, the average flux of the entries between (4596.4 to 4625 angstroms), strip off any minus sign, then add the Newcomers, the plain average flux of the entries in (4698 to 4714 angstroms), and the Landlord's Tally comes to 43.5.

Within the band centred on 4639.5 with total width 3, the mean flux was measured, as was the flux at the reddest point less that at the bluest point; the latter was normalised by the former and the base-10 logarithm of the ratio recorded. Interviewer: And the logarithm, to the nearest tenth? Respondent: -2.0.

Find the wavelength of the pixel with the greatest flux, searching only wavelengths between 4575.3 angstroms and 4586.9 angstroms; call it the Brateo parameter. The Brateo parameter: 4575.84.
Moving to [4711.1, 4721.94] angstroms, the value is 4721.40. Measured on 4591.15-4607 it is 4601.20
